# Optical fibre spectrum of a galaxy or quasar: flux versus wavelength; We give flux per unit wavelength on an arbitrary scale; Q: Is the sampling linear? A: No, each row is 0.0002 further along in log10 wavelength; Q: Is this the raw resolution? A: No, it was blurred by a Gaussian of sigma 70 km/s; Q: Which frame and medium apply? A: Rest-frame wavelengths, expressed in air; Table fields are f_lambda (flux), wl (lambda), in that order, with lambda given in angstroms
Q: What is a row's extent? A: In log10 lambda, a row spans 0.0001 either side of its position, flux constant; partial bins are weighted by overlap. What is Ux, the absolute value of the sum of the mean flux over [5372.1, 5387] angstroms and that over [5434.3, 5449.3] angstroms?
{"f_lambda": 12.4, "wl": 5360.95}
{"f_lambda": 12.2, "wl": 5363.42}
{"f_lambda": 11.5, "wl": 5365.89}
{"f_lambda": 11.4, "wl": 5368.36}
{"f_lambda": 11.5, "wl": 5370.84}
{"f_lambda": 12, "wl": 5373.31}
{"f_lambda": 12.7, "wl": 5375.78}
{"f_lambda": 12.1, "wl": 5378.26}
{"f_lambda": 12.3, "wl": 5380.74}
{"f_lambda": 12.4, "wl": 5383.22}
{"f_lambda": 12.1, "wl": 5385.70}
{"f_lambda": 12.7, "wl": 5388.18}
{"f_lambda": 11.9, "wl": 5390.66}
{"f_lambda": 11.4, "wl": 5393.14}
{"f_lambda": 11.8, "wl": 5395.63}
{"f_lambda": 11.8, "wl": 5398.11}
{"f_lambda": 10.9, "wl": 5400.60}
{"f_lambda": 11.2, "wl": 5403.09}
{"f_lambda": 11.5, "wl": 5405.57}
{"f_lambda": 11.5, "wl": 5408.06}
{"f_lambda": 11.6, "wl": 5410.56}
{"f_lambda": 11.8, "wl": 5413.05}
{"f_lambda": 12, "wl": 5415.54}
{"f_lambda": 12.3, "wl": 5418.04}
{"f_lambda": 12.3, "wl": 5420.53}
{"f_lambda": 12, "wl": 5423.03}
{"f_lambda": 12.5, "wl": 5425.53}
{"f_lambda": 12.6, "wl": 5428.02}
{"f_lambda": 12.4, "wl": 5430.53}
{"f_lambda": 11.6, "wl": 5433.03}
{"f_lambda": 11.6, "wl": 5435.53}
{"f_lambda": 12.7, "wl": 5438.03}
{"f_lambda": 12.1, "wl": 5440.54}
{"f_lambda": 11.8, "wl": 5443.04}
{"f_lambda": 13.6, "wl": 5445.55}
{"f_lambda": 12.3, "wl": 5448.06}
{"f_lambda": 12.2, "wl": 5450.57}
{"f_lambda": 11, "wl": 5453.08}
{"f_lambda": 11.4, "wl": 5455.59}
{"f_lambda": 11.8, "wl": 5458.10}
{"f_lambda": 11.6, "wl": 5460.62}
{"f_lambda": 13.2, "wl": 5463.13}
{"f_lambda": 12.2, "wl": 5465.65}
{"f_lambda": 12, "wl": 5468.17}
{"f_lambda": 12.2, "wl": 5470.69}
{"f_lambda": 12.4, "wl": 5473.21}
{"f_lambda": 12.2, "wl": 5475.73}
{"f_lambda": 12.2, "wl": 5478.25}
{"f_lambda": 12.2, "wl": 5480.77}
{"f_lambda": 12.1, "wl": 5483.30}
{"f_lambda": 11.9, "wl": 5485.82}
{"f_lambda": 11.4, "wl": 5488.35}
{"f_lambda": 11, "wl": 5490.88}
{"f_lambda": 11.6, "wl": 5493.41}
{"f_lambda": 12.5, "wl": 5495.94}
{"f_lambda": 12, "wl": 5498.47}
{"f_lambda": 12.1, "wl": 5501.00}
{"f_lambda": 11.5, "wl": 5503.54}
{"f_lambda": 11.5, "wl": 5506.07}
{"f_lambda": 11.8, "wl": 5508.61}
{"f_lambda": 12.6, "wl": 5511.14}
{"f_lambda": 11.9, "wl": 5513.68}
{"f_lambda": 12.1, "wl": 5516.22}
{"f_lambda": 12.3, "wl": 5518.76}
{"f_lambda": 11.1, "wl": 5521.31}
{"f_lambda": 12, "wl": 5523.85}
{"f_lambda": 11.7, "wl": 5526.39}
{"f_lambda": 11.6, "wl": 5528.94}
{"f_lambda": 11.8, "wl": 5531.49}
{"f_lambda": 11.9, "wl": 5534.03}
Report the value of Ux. 24.6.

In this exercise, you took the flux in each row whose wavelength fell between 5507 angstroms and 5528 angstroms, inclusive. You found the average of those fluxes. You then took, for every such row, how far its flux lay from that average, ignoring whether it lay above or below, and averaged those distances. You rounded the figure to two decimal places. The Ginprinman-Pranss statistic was 0.31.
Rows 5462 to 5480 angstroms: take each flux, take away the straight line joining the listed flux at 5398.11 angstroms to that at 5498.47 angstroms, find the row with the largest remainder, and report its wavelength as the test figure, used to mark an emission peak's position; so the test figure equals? 5463.13 angstroms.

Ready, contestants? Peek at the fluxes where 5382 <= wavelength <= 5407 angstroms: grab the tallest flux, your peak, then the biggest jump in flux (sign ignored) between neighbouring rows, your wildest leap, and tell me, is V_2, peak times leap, 11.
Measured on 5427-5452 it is 24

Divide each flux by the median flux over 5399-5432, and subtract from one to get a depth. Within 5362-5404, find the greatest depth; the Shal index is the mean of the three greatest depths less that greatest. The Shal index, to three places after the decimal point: -0.022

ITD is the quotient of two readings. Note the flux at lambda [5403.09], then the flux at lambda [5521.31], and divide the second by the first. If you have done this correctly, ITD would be 0.99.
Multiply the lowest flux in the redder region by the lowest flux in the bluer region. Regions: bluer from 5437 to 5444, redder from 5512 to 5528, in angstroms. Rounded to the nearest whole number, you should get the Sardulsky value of 131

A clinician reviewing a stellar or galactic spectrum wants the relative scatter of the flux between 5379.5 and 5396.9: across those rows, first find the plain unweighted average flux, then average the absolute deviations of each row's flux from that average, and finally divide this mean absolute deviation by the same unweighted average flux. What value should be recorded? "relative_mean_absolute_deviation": 0.027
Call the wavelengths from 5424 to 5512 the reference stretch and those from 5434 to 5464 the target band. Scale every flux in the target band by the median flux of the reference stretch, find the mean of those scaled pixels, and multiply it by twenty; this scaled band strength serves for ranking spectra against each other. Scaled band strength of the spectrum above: 20.0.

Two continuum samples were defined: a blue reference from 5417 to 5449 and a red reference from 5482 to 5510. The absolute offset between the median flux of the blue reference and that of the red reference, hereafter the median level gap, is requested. 0.5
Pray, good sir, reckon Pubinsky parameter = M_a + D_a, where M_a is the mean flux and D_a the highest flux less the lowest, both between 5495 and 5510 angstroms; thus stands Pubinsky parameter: 12.9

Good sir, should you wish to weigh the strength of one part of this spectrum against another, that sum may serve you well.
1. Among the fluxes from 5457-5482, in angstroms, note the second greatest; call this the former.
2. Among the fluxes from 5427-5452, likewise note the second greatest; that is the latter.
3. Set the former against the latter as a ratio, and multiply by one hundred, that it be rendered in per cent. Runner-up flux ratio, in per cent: 98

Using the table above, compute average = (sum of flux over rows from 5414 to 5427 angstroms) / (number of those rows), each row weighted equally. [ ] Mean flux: 12.2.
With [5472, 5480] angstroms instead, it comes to 12.3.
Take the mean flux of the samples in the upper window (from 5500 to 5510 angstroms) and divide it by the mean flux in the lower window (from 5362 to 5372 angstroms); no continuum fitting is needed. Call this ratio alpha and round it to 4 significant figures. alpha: 1.006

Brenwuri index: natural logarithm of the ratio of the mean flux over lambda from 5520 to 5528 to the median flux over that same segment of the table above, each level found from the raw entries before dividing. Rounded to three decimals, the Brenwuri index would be -0.009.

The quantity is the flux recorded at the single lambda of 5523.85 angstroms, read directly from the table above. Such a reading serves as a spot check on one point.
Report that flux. 12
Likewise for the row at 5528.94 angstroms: 11.6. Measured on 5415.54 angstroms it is 12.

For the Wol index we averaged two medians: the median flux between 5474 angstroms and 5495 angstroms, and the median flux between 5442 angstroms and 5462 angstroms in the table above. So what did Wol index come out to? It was 11.9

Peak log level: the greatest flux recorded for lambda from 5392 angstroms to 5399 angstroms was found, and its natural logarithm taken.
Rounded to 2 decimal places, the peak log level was 2.47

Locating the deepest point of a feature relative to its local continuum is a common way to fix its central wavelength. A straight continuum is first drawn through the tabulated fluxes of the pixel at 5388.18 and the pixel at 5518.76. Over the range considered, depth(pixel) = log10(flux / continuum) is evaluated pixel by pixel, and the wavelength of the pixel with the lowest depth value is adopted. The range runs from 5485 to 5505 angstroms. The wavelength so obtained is 5490.88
